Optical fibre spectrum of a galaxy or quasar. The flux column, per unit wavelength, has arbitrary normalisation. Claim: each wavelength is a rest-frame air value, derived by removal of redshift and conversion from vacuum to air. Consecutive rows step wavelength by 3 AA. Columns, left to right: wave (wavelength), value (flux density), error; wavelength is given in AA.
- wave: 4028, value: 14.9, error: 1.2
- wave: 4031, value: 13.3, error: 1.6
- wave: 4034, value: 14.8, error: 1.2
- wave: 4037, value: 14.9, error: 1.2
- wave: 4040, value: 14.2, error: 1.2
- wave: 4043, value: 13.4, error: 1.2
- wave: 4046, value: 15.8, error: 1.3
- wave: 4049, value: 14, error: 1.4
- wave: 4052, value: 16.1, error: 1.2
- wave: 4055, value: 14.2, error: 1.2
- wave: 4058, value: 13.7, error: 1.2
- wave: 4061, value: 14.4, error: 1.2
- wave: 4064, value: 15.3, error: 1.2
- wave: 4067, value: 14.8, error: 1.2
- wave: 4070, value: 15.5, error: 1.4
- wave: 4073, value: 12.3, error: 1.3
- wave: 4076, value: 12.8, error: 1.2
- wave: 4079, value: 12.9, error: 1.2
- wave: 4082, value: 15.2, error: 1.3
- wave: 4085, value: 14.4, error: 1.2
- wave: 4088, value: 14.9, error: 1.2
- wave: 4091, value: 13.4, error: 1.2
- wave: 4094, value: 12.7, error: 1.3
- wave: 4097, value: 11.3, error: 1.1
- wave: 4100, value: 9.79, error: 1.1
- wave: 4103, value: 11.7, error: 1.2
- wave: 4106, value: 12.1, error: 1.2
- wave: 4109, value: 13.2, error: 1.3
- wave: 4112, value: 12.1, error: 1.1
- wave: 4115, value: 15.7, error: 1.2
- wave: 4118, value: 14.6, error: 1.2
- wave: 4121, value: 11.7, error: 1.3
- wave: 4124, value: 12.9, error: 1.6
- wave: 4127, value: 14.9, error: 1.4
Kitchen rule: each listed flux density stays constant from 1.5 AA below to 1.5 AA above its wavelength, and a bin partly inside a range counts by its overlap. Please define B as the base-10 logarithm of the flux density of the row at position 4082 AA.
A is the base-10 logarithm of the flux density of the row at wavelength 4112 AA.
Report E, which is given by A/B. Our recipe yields 0.92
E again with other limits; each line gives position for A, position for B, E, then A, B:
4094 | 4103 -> 1.03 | 1.104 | 1.07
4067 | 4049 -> 1.02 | 1.170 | 1.15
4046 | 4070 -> 1.01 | 1.199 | 1.19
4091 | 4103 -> 1.06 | 1.127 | 1.07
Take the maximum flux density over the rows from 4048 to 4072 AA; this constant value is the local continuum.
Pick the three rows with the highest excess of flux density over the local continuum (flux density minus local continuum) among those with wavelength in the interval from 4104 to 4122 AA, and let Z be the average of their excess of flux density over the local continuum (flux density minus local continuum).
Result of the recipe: -1.6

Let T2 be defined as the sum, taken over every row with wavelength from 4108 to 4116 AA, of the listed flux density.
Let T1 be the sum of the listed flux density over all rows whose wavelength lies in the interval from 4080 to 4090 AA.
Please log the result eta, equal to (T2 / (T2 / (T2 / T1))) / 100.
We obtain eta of 0.0092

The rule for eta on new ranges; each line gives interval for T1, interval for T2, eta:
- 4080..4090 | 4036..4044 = 0.0096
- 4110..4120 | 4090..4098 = 0.0088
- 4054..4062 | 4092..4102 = 0.0080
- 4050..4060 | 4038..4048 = 0.0099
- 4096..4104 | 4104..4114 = 0.0114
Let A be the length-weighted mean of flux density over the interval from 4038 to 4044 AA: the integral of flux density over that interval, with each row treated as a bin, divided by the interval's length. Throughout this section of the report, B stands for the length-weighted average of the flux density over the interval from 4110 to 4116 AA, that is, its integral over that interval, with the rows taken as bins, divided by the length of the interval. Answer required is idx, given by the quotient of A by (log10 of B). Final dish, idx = 12.3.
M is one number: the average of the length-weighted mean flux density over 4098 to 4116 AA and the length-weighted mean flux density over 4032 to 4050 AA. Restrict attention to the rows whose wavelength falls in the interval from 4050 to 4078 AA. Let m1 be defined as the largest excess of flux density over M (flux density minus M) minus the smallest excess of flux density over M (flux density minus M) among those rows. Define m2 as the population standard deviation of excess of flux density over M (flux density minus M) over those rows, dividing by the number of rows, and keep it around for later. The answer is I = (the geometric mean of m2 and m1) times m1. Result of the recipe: 8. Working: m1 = 3.8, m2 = 1.2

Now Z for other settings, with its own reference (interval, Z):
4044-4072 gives -0.3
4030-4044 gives -1.5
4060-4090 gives -0.8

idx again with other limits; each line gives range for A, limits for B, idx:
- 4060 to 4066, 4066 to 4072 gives 12.7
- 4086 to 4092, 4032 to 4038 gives 12.2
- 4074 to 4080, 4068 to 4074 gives 11.1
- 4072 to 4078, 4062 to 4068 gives 10.7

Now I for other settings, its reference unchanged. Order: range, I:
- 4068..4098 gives 10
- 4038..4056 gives 4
